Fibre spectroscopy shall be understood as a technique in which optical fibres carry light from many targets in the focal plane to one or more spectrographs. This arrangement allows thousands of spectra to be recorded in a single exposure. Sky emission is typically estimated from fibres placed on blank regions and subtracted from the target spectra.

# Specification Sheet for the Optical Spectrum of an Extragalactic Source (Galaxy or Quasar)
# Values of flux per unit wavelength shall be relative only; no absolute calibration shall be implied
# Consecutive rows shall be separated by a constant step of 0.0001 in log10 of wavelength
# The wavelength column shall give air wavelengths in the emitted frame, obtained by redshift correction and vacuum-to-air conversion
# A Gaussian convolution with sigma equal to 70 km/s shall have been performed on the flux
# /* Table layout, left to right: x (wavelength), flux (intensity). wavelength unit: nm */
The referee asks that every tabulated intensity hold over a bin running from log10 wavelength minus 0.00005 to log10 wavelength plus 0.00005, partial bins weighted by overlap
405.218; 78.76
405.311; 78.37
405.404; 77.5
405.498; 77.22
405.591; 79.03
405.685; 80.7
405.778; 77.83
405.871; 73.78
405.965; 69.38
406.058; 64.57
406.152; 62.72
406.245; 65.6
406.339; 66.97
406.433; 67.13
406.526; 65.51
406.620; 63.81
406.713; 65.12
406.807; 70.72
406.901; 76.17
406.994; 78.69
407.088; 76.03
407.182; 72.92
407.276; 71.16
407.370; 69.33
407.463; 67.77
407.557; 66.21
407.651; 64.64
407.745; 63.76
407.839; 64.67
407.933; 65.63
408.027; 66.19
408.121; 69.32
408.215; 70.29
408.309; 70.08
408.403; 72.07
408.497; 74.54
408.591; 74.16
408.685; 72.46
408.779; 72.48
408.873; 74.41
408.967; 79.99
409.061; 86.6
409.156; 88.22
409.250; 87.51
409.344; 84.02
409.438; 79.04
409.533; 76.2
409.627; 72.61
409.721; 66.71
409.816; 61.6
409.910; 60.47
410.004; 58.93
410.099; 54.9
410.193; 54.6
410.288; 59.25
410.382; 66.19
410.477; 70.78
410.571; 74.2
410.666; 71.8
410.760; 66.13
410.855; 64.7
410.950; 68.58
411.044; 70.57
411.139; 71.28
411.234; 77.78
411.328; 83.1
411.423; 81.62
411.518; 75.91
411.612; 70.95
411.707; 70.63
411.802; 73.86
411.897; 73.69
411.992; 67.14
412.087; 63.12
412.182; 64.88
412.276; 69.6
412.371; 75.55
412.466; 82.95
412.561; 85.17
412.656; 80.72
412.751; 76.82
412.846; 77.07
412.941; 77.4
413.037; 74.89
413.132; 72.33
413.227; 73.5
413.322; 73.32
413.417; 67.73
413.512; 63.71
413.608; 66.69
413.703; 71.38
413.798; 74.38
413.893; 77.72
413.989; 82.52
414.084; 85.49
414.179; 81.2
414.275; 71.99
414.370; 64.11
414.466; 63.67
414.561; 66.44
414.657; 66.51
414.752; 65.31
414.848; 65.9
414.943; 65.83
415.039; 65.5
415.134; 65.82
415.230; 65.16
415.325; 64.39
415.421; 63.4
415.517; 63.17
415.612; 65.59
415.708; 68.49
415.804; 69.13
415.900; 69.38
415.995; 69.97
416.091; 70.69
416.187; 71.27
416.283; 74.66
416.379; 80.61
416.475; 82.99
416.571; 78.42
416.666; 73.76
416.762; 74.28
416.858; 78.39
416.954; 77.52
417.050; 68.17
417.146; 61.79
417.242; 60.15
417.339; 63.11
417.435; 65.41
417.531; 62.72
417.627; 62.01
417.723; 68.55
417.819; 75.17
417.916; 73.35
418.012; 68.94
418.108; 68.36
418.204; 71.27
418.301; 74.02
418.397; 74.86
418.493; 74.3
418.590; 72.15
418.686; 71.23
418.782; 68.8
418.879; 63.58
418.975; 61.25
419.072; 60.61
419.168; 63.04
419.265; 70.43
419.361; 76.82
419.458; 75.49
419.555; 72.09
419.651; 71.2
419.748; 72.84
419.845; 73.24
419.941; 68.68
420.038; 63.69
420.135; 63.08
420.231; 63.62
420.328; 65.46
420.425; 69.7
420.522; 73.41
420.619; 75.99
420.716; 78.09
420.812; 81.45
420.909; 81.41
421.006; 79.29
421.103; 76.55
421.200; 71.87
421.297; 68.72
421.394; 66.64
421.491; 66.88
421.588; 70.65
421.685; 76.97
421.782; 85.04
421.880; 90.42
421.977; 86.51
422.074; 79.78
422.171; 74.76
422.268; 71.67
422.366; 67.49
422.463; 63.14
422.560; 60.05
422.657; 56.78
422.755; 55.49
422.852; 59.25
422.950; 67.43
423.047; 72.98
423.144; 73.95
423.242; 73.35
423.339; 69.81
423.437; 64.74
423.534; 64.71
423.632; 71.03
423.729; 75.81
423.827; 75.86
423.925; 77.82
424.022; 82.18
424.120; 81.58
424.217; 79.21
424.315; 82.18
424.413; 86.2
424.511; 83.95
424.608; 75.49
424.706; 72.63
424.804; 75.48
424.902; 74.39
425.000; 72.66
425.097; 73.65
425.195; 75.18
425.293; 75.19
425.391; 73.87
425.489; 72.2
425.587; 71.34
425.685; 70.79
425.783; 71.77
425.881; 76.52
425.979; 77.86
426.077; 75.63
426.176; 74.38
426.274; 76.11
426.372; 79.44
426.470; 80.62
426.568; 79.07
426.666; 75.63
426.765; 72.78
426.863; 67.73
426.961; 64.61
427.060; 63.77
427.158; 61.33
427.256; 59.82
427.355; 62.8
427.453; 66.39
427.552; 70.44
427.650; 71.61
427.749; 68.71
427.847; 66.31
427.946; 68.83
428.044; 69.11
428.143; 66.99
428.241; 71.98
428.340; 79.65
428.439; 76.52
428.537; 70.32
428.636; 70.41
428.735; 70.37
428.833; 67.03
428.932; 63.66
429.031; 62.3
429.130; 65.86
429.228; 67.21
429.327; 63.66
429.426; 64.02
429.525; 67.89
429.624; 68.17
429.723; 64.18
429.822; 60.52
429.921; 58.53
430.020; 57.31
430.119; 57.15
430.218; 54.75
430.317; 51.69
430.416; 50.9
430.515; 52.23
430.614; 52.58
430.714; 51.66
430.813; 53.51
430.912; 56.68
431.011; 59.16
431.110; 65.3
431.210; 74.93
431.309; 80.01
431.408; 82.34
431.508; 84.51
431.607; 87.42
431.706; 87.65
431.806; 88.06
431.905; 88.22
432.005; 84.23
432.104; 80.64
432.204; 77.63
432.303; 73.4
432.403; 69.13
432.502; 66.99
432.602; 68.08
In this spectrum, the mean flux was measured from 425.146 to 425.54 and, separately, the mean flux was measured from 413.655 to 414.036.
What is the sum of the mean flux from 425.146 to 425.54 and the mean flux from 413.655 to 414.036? 151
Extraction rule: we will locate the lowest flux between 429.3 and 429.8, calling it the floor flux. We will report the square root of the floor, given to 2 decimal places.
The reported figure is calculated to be 7.98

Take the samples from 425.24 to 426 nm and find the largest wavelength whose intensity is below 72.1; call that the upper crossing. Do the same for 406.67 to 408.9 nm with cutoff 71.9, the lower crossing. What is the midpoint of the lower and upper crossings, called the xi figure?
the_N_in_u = 417.05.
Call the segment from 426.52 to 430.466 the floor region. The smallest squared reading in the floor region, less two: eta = 2589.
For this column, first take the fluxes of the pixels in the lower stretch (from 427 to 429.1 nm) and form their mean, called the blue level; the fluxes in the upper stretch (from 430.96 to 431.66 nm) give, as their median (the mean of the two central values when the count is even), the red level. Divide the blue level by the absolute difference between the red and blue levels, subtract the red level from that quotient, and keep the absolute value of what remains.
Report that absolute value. 74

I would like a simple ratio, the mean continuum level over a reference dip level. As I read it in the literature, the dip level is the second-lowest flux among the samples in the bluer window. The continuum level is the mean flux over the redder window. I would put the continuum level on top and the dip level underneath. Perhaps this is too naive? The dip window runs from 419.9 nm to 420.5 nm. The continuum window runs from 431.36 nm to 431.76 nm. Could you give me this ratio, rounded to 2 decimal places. 1.34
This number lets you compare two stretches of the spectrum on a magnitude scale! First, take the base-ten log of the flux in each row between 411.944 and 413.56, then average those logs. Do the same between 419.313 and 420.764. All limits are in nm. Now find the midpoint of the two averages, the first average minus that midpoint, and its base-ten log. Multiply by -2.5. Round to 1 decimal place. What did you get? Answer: 5.4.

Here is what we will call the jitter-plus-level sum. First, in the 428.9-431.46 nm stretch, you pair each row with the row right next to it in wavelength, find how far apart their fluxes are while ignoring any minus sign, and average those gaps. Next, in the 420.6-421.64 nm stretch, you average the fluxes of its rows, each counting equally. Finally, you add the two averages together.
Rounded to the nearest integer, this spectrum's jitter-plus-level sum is 77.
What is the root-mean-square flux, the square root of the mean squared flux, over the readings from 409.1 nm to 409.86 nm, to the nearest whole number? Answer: 78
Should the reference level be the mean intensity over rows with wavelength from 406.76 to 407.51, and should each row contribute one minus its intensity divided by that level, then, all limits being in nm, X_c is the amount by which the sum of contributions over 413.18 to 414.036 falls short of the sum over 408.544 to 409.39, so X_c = -0.95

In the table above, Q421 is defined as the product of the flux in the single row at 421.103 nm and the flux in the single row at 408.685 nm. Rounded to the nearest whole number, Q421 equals 5547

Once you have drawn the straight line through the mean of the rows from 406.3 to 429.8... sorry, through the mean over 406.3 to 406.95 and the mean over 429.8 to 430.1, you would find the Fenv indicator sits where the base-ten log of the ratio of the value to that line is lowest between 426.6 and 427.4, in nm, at 427.256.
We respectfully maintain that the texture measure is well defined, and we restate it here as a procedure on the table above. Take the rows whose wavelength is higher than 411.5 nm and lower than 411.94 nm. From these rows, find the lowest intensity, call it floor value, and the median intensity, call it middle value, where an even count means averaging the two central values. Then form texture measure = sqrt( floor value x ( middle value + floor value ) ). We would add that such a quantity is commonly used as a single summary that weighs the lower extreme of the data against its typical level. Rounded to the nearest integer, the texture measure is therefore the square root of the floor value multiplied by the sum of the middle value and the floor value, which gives 101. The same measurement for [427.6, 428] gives 95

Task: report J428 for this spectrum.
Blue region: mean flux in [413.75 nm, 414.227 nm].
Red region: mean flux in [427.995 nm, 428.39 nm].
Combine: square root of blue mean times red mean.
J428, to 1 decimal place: 76.0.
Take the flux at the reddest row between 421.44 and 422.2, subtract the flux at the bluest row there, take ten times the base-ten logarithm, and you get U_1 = 9.0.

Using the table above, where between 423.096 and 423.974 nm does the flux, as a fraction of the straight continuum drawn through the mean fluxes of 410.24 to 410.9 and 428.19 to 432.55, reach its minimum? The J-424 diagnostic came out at 423.534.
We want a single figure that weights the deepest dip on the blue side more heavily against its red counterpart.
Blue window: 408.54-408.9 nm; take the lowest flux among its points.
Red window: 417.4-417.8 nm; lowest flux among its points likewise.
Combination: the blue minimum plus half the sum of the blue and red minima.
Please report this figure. 140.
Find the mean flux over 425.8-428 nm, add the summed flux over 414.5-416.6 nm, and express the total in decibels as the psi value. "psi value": 32.0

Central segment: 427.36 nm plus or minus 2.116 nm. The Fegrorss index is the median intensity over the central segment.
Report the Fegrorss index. 70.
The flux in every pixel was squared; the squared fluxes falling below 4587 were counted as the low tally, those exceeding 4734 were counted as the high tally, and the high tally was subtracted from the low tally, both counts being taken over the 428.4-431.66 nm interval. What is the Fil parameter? 13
